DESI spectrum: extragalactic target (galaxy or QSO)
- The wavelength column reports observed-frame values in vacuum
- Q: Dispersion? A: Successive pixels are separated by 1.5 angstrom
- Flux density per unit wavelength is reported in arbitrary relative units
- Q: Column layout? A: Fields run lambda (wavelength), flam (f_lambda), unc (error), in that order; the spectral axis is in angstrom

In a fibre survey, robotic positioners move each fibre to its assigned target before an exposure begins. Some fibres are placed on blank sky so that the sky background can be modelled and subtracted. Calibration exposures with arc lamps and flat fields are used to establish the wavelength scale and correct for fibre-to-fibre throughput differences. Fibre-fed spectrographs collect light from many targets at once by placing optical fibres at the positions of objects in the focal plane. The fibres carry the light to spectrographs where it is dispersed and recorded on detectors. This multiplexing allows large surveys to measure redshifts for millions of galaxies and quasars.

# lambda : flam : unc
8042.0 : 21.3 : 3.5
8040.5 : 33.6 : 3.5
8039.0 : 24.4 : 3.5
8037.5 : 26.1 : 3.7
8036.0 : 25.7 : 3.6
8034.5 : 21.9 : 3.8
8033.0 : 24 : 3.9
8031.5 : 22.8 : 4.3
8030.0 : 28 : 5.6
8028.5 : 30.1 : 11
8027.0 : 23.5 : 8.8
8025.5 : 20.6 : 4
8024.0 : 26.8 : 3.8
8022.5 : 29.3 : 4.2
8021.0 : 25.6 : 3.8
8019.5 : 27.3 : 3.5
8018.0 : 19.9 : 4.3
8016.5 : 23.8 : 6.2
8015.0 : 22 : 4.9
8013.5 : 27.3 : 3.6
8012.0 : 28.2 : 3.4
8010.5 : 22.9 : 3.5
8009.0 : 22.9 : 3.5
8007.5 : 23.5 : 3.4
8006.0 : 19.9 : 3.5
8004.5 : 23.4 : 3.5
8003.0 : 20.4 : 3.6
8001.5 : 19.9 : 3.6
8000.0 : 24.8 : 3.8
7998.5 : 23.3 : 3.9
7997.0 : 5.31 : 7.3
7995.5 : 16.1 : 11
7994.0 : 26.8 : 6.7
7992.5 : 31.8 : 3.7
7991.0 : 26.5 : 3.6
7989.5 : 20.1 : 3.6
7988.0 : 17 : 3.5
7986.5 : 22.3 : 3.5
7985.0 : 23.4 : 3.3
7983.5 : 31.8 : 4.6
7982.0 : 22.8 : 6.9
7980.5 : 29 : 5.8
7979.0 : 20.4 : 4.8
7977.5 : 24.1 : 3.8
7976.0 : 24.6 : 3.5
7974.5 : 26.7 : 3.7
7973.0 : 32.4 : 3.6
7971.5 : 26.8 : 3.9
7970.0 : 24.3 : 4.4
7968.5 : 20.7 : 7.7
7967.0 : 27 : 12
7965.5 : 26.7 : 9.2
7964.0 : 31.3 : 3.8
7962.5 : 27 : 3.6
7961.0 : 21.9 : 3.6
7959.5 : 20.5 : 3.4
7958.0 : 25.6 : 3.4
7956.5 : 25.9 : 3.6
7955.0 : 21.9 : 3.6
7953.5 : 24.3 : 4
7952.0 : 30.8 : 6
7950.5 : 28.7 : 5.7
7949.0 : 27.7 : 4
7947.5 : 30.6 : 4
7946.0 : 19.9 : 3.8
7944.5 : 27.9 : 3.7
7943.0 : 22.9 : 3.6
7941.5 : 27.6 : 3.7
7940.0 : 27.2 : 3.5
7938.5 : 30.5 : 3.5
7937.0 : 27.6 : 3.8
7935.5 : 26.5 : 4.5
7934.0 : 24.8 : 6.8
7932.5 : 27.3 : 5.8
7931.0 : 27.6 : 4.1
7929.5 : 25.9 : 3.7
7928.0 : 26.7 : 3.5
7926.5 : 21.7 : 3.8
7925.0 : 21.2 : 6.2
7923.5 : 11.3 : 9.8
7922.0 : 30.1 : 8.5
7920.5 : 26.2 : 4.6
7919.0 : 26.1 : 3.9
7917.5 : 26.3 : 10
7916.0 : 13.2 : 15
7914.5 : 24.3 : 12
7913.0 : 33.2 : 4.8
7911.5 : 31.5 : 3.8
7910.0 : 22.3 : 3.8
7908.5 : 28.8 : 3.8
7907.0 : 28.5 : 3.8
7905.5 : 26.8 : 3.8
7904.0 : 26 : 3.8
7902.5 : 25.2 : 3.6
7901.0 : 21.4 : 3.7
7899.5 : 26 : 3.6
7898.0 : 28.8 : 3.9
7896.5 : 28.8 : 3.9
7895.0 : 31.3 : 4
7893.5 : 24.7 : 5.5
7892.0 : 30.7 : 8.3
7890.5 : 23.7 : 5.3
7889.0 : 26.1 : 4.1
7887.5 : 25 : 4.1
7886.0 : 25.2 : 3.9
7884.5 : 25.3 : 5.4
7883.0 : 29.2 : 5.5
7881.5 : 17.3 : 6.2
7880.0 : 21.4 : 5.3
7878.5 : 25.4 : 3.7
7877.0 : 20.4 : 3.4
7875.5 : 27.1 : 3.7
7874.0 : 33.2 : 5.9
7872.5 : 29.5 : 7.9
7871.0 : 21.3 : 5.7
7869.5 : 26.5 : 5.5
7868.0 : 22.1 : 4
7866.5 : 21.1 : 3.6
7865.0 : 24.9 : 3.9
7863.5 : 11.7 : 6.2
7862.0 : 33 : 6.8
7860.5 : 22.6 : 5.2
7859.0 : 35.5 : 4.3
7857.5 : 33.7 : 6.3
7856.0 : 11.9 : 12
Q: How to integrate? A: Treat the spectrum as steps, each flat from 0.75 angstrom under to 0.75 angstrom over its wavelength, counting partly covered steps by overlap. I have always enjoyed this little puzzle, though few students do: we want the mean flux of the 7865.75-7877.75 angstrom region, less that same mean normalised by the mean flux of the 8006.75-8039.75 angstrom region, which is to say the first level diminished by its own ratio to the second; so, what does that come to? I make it 24.1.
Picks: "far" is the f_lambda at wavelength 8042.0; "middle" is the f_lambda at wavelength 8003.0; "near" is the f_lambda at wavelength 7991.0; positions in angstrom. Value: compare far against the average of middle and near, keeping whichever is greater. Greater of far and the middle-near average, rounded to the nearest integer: 23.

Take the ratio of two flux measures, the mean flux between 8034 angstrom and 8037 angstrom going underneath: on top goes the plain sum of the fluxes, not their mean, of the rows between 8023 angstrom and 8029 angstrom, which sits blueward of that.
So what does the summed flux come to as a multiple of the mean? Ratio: 4.2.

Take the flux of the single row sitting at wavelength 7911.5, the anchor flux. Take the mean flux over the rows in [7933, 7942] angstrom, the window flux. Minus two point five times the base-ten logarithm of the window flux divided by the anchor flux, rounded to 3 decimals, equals 0.153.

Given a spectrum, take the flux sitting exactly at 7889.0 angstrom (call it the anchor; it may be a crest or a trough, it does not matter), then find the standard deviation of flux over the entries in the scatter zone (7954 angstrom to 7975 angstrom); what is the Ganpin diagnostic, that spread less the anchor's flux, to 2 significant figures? -23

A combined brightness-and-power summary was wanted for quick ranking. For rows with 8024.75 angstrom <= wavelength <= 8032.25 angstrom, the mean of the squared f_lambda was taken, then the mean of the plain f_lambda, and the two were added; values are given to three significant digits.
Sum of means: 662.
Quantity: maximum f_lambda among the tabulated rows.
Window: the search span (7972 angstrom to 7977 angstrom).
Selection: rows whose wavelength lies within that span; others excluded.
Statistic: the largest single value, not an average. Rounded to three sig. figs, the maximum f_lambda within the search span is 32.4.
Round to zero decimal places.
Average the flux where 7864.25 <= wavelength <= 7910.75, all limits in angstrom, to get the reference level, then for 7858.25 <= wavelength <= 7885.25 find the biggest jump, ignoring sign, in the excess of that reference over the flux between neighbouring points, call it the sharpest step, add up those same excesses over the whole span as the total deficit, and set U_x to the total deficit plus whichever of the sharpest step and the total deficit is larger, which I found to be 35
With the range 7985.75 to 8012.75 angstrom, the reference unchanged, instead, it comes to 132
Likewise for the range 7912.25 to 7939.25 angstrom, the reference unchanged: 29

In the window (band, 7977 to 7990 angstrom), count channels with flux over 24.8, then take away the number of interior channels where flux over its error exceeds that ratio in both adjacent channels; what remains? 0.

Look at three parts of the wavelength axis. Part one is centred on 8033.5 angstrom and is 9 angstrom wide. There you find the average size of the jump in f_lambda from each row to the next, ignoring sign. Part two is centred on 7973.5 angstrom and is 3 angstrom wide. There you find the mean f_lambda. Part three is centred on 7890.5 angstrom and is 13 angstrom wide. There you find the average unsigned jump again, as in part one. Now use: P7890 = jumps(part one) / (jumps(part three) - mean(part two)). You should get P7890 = -0.097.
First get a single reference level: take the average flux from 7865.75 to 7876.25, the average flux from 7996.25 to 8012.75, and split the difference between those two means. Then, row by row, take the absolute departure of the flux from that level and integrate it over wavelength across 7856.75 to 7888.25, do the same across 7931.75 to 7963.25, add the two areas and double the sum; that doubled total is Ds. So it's 514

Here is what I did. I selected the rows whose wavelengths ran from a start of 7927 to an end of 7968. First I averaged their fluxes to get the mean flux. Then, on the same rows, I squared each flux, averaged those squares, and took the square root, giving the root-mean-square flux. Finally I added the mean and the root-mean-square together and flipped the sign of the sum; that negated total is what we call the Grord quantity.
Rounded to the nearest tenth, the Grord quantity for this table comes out -52.9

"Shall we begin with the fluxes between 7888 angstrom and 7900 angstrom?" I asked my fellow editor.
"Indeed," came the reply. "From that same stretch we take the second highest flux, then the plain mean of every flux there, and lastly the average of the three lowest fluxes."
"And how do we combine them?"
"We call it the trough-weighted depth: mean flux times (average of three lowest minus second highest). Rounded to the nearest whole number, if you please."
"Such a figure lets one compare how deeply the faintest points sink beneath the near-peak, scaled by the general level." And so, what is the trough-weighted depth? -162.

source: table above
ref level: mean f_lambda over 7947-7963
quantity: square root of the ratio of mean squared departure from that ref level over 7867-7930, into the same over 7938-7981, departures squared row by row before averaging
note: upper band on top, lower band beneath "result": 0.75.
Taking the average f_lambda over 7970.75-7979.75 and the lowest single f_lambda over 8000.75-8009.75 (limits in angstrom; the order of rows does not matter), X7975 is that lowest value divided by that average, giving 0.770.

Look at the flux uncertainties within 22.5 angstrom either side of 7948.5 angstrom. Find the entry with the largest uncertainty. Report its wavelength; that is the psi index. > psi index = 7967.0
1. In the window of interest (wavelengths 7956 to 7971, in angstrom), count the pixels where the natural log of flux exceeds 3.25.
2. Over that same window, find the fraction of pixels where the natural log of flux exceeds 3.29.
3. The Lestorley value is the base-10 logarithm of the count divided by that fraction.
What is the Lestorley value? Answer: 1.22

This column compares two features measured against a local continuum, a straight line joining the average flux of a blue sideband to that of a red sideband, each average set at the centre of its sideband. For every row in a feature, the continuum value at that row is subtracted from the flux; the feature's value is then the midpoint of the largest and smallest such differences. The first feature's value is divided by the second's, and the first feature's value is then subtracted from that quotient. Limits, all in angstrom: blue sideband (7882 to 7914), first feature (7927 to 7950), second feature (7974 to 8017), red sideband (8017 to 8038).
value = 1.2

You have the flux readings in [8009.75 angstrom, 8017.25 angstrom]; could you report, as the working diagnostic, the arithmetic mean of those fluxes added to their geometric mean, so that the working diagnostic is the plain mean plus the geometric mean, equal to 49.6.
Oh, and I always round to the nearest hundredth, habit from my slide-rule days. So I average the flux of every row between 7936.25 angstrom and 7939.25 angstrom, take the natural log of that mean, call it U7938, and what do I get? 3.37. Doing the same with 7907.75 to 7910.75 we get 3.24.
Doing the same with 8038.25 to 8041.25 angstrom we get 3.37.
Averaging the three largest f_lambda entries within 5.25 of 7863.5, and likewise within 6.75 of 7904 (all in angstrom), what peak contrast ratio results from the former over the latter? 1.08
